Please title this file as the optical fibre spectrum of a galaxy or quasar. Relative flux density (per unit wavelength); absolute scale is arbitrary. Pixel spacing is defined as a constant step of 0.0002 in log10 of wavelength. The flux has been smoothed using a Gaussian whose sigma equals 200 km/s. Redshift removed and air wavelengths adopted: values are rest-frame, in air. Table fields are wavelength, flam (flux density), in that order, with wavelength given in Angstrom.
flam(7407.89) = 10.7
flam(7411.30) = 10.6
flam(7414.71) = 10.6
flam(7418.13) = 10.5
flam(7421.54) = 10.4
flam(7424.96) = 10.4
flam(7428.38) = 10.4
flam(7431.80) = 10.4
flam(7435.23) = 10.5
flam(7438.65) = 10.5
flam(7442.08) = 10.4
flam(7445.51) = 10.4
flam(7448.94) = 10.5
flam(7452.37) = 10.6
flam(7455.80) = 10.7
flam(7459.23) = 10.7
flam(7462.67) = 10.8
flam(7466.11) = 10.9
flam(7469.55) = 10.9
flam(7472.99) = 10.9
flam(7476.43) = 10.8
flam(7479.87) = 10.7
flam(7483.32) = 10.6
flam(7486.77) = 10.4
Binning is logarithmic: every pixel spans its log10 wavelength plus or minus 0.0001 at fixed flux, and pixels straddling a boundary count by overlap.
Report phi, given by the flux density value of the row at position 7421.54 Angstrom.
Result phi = 10.4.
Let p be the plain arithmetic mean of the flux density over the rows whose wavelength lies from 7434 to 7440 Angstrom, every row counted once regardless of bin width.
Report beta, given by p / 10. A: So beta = 1.05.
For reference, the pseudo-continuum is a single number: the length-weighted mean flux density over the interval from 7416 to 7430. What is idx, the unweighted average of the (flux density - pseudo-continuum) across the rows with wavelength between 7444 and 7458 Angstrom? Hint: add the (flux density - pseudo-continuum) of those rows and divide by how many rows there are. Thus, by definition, 0.12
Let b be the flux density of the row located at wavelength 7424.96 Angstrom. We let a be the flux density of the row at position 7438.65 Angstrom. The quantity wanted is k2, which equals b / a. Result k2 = 0.99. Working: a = 10.5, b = 10.4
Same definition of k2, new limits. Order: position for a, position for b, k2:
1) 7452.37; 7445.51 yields 0.98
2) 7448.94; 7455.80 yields 1.02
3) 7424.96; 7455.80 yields 1.03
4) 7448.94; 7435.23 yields 1.00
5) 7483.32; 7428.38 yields 0.98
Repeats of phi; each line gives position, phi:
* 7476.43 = 10.8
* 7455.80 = 10.7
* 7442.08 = 10.4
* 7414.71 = 10.6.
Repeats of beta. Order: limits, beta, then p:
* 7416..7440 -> 1.04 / 10.44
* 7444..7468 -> 1.07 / 10.66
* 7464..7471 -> 1.09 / 10.90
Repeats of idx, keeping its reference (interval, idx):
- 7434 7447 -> 0.02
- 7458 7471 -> 0.39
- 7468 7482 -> 0.39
